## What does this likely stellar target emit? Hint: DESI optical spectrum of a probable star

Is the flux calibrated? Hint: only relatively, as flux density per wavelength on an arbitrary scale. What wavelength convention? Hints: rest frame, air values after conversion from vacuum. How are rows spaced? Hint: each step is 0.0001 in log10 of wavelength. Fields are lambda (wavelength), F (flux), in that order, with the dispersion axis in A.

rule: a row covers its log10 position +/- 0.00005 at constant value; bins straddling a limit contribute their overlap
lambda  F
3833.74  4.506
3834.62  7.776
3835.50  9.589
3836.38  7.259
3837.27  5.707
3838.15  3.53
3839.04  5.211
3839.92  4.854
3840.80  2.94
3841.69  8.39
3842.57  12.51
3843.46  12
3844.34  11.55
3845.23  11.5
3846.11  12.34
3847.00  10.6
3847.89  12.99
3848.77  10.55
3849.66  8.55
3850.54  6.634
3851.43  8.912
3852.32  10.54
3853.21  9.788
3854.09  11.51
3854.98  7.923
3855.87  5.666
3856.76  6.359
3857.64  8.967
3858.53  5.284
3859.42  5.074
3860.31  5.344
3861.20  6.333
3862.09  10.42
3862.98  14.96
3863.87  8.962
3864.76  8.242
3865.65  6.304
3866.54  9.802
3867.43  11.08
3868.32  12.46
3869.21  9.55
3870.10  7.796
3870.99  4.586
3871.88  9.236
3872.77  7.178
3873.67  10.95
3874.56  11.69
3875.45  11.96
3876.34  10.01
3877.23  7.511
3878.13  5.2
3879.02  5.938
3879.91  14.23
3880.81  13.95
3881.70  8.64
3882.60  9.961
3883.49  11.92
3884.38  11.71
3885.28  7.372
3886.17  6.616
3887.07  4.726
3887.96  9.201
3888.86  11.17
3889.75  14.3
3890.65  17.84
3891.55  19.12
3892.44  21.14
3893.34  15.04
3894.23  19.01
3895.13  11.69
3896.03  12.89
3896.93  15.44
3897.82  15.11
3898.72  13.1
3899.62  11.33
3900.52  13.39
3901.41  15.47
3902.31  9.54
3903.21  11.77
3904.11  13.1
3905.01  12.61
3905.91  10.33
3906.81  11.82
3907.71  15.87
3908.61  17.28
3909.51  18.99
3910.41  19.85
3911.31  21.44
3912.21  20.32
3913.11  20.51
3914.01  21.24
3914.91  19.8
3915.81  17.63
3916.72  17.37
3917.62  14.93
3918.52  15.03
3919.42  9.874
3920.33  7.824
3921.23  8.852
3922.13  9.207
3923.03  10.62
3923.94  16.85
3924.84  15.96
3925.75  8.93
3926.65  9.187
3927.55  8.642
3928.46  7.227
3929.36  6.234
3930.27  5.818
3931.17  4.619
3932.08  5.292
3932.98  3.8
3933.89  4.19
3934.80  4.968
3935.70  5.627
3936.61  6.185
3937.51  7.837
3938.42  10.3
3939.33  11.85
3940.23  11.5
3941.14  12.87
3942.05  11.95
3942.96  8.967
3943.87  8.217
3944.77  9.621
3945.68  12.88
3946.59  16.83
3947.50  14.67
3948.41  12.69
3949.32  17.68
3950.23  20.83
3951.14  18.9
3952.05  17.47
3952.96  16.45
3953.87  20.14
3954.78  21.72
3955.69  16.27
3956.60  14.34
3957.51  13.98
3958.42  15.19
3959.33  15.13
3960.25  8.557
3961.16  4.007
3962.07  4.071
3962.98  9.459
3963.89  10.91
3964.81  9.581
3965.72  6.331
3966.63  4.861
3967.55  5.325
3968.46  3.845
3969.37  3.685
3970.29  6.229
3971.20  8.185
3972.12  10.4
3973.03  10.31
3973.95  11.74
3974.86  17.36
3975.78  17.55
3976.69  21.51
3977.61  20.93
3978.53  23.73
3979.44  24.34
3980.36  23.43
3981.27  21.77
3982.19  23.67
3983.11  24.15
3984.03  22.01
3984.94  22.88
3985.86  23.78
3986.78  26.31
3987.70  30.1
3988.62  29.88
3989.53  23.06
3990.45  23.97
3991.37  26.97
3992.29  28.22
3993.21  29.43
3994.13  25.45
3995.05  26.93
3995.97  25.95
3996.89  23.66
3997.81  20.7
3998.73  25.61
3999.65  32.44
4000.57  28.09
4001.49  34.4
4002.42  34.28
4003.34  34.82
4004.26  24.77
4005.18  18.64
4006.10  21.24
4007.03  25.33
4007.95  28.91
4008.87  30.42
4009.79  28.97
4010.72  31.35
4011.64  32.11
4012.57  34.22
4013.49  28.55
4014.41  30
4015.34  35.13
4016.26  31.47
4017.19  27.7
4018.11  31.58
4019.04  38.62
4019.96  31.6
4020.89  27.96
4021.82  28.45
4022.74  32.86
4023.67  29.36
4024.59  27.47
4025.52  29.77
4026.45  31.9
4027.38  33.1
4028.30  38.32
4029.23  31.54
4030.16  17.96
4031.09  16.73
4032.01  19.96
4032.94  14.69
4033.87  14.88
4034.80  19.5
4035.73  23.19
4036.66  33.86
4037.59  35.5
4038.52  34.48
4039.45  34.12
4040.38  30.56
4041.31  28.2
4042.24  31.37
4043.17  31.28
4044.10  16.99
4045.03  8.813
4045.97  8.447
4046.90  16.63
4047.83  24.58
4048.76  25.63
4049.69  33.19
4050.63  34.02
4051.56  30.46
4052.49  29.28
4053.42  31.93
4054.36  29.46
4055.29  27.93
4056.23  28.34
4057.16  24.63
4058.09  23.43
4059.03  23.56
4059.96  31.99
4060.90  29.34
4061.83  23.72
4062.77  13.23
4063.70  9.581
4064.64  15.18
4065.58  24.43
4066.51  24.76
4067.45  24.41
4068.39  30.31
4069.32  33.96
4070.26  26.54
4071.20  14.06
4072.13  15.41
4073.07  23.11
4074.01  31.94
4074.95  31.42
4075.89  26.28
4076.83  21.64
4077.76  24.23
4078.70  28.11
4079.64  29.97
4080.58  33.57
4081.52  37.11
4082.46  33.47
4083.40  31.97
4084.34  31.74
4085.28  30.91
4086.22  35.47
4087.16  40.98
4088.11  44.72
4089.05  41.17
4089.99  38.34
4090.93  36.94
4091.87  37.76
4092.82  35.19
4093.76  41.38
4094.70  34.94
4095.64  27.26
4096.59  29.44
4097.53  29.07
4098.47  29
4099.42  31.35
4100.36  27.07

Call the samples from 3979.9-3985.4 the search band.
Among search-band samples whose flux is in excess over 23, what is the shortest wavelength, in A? 3980.36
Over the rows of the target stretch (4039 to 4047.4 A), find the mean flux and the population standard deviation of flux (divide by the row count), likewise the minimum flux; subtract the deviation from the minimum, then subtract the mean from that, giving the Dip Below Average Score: -24.1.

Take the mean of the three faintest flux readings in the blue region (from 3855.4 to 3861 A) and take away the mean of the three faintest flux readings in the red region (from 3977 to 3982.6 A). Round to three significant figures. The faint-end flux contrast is -16.8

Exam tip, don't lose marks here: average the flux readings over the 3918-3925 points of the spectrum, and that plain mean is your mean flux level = 12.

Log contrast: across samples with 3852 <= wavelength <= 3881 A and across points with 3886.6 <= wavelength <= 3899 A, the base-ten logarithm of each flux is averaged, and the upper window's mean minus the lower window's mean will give 0.20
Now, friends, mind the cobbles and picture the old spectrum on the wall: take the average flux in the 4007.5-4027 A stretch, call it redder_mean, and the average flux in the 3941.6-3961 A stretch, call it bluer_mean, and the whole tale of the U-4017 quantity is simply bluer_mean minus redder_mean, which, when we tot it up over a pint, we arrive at -16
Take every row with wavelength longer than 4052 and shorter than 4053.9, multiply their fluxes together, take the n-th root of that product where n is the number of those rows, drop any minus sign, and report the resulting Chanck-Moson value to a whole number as 31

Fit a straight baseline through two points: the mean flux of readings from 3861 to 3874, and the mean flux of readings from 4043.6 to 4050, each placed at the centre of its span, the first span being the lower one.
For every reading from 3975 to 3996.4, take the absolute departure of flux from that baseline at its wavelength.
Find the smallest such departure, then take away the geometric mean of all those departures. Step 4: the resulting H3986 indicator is -6.0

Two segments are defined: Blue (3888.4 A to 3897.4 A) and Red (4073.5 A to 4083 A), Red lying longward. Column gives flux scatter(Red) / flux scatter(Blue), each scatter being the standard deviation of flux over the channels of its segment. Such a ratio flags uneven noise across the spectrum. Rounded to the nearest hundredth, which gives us 1.39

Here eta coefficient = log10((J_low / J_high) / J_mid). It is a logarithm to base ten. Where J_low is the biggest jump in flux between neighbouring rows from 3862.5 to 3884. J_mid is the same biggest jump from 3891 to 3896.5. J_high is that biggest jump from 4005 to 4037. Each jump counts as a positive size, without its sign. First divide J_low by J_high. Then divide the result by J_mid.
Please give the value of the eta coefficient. -1.08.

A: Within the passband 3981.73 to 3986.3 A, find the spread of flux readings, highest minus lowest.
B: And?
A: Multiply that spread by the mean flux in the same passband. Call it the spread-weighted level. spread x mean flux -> 50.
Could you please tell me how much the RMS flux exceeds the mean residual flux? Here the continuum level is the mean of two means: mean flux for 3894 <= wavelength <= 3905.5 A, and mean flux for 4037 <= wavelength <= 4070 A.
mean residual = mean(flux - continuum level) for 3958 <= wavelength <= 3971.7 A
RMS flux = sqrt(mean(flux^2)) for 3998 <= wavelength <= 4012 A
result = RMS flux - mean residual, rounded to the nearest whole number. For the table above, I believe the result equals 41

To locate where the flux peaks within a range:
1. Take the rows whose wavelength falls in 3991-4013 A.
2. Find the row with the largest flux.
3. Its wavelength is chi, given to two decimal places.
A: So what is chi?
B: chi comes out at 4003.34 A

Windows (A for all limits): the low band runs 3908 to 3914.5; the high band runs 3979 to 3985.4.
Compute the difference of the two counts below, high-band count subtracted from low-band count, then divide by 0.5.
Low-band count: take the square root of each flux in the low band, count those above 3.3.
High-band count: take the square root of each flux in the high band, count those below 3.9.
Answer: 14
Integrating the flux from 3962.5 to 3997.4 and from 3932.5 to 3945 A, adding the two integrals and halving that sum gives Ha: 378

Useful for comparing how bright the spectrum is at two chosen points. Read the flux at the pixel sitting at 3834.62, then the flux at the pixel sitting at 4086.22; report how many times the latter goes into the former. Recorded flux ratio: 0.22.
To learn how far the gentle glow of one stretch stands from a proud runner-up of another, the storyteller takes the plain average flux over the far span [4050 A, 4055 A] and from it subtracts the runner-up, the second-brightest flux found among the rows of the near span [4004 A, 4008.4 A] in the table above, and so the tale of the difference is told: 6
